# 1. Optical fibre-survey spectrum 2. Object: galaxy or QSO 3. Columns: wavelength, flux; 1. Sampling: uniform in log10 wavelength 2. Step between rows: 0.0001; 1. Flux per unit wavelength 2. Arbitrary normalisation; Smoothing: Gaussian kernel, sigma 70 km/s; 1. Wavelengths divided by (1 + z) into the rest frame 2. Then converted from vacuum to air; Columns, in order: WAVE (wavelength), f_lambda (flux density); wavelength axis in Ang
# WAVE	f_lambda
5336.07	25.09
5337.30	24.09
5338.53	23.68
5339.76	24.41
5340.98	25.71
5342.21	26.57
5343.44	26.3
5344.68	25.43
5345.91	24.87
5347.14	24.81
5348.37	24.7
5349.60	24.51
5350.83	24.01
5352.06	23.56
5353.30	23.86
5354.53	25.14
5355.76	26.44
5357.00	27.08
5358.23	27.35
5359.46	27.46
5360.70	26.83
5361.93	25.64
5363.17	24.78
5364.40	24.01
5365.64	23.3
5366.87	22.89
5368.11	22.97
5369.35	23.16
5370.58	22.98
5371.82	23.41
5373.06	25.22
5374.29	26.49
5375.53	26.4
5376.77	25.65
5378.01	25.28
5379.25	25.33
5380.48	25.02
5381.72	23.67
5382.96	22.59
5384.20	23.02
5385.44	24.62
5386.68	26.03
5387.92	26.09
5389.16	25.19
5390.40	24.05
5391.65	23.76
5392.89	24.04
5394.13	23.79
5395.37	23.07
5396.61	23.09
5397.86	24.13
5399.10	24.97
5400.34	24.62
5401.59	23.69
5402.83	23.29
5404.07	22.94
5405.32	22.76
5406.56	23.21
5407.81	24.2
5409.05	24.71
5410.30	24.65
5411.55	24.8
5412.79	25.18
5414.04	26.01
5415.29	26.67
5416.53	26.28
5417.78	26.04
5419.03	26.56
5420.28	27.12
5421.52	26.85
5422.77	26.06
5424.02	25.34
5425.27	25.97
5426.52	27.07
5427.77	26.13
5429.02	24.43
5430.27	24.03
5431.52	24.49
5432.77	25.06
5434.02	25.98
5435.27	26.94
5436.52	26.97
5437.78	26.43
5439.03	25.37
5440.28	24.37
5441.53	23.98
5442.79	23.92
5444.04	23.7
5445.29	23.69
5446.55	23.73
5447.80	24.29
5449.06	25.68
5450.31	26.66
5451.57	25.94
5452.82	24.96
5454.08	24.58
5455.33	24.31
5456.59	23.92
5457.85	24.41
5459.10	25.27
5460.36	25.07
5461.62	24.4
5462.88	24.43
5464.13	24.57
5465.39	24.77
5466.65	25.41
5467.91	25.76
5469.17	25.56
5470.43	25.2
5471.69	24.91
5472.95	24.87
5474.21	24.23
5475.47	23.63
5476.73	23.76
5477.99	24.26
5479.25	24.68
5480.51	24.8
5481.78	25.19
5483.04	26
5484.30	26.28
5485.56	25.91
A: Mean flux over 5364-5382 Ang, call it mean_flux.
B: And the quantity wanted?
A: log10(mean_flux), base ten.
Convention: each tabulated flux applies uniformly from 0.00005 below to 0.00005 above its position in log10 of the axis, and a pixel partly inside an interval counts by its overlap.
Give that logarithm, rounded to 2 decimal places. 1.39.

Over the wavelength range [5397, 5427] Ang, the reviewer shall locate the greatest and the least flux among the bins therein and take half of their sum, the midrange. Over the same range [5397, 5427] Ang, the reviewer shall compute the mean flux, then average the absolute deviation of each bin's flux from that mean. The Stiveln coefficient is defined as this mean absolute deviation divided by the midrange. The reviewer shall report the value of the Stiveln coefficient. 0.045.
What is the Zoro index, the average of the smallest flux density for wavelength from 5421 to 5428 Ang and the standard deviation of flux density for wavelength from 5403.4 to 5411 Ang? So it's 13.1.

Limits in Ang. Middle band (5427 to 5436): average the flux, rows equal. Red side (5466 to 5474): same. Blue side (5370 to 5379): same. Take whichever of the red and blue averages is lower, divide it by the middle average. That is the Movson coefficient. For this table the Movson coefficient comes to 0.99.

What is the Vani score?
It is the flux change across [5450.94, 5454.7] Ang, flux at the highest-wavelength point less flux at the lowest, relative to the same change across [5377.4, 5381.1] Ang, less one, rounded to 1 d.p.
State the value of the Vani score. 4.2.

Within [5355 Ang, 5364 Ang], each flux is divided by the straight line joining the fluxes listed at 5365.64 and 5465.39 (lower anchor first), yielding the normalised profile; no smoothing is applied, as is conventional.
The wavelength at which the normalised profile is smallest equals 5363.17 Ang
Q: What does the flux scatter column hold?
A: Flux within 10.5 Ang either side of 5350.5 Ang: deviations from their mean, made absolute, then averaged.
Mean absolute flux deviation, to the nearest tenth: 1.1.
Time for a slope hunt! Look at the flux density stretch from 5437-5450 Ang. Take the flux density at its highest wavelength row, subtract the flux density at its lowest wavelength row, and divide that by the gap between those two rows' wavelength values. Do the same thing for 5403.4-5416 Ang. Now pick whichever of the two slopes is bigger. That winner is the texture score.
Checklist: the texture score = 0.332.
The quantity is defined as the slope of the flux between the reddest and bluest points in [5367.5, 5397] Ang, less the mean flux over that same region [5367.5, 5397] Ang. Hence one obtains -24.4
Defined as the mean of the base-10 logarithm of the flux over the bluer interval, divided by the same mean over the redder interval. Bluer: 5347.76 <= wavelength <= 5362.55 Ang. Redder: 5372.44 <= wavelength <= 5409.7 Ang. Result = 1.01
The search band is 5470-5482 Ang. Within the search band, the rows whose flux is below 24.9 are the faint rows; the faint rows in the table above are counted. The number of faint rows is 7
